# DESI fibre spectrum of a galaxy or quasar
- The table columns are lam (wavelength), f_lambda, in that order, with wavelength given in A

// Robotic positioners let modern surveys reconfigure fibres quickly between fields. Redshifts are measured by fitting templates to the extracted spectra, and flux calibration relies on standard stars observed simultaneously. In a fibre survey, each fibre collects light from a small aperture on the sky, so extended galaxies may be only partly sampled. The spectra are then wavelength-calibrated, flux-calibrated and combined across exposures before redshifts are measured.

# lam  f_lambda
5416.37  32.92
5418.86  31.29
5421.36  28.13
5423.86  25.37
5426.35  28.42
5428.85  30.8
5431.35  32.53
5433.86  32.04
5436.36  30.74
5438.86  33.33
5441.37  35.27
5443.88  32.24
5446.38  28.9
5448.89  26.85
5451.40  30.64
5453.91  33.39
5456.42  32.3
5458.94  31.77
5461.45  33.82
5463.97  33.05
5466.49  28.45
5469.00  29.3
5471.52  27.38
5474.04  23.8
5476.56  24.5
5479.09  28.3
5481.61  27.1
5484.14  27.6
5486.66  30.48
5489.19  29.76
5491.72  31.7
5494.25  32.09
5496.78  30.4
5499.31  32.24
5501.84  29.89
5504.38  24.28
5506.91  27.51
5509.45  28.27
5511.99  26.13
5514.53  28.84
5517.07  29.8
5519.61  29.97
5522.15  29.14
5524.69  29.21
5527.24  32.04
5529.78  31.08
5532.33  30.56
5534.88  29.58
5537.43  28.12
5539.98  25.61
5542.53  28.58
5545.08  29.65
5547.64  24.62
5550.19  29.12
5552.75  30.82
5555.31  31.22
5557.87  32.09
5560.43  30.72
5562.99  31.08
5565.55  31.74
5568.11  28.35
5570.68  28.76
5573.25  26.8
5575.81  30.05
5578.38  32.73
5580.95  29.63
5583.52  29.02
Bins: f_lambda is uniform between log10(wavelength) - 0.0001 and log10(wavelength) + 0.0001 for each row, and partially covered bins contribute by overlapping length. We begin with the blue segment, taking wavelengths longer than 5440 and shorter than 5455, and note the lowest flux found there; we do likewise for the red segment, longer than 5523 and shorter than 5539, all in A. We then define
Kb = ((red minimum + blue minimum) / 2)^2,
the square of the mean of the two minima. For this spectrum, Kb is 755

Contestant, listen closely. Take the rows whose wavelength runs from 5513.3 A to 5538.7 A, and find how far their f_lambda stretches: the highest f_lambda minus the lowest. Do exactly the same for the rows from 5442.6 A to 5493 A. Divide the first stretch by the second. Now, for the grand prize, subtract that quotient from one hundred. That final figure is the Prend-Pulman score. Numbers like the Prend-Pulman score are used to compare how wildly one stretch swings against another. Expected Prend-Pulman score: 99.6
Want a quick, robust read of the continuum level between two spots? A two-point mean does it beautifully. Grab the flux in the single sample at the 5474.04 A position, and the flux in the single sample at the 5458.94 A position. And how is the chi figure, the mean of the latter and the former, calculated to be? 27.8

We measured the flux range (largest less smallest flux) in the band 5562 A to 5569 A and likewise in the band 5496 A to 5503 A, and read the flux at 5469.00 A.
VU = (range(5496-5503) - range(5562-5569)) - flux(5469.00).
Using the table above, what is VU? -30.3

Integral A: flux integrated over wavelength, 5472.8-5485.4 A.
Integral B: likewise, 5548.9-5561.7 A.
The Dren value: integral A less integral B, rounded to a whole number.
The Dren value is -63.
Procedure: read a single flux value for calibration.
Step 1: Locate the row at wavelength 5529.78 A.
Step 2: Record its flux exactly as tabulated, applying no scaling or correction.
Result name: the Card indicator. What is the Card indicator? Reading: 31.08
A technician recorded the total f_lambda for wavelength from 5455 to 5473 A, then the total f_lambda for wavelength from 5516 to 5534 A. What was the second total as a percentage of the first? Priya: 98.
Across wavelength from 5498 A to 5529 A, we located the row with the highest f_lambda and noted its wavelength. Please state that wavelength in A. 5499.31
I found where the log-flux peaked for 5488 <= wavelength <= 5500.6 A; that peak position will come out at 5499.31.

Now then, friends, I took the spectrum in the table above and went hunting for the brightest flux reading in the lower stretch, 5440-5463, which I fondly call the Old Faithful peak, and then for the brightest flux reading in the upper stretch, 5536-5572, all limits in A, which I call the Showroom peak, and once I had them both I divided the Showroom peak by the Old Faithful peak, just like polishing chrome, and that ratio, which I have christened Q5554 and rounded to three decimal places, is 0.910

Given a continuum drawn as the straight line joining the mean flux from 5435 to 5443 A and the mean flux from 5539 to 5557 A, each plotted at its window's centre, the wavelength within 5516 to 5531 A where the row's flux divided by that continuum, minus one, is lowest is 5522.15 A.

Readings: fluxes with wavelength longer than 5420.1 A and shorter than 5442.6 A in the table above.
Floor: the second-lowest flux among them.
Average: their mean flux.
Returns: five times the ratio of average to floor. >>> 5.46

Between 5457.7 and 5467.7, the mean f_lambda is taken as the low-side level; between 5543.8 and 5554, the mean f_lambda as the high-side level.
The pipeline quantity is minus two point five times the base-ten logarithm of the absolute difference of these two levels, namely -1.3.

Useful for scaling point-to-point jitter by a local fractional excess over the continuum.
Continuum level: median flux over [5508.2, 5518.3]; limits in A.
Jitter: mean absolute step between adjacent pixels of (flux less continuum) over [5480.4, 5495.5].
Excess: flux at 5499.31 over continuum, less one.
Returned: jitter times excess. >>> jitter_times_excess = 0.17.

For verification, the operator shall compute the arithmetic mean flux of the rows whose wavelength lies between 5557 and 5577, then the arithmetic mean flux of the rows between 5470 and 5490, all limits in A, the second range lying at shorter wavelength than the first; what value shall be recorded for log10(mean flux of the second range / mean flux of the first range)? -0.039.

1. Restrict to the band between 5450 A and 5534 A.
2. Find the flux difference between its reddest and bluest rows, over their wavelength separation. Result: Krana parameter 0.00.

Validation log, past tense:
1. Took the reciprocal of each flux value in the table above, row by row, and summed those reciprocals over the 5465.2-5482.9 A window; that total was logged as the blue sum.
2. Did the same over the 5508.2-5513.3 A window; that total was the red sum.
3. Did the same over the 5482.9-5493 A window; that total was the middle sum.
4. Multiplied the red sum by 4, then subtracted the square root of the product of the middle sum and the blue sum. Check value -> 0.11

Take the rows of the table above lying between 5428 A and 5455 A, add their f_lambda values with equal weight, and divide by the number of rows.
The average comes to 31.52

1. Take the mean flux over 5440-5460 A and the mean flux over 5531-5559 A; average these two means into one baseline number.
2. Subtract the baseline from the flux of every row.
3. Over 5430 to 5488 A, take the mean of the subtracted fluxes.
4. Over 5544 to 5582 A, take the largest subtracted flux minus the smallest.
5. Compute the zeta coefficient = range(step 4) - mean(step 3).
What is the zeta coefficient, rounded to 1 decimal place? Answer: 8.2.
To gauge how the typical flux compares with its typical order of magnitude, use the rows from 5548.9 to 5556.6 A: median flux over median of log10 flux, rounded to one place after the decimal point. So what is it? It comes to 20.7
